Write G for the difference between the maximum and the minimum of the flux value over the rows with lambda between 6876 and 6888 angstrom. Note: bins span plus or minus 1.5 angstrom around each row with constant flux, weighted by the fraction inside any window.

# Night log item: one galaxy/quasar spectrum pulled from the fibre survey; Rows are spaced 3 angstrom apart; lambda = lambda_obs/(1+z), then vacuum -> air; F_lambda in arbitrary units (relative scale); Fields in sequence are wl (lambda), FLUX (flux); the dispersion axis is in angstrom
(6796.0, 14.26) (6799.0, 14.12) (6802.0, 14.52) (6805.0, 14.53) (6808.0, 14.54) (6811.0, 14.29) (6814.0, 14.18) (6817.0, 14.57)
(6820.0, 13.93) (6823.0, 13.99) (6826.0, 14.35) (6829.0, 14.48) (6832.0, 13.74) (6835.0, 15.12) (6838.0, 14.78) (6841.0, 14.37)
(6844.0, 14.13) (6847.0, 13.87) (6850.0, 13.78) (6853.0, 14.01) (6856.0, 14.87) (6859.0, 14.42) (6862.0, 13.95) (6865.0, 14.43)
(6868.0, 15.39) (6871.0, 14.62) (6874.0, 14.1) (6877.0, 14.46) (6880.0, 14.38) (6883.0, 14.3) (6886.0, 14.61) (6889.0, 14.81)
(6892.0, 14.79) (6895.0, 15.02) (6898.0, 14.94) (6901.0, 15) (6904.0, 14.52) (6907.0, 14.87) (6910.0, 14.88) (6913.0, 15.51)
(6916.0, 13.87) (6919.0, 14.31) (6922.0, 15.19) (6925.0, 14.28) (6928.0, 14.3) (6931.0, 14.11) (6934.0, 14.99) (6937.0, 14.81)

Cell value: 0.3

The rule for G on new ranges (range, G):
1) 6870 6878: 0.5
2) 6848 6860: 1.1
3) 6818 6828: 0.4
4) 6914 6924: 1.3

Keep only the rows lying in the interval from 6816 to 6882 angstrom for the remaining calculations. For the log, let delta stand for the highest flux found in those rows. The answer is 15.39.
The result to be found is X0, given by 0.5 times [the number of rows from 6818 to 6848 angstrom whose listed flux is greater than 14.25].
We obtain 2.5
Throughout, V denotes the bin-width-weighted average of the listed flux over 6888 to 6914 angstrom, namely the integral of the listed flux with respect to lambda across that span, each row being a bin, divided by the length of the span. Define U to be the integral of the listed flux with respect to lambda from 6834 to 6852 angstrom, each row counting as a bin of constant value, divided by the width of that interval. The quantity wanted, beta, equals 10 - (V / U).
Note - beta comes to 8.96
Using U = 14.31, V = 14.92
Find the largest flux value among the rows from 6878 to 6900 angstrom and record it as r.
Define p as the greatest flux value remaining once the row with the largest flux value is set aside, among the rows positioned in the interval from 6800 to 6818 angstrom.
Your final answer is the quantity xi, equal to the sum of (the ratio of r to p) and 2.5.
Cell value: 3.533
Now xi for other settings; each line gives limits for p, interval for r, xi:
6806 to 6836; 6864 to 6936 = 3.565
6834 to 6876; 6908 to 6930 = 3.526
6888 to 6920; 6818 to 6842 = 3.507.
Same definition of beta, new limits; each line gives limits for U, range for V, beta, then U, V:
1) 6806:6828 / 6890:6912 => 8.96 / 14.28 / 14.87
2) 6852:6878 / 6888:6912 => 8.97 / 14.48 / 14.87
